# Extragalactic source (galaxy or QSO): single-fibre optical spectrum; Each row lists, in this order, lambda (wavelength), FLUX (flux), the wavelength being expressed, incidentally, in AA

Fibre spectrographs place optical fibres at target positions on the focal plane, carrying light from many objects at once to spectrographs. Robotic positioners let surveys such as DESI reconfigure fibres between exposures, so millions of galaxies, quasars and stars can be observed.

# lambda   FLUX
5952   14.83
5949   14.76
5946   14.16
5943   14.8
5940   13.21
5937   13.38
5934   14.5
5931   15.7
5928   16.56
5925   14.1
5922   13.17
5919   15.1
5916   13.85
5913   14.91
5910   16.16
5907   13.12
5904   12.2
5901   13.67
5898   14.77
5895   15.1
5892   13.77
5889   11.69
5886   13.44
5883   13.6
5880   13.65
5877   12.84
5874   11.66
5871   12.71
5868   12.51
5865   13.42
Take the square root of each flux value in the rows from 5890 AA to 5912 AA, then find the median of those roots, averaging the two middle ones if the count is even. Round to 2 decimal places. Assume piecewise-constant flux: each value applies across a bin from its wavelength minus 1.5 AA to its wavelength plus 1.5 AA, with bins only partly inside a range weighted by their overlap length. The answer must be 3.71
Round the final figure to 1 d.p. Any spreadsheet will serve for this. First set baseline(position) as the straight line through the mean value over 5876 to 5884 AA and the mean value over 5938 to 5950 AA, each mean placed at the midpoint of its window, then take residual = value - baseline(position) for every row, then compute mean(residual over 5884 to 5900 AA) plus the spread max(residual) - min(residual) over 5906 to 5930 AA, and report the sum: 3.5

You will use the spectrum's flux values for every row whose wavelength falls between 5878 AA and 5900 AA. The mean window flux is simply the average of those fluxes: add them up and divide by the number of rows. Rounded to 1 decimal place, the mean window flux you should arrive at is 13.7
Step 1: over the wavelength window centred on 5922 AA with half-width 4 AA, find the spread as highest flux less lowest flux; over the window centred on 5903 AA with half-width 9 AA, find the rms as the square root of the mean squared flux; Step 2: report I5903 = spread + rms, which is 16.2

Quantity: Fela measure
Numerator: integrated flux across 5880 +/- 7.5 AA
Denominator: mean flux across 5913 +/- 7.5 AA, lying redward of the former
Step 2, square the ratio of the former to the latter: 179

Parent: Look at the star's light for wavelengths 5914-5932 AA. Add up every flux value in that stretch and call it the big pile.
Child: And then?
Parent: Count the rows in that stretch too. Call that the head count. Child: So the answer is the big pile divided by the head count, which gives 14.7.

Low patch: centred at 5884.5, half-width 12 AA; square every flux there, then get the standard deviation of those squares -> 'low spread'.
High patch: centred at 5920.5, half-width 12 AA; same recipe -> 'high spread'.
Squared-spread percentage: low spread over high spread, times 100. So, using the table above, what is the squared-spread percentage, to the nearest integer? 86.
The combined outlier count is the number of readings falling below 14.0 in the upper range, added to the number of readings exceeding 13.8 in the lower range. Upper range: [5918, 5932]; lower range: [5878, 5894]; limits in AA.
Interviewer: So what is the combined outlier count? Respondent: 1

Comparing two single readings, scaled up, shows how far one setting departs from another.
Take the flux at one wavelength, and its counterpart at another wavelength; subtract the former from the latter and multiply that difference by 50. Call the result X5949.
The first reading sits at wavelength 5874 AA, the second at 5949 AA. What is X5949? 155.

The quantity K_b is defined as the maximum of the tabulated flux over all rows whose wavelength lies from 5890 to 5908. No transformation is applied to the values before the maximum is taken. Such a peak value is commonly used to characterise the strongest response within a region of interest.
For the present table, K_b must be 15.1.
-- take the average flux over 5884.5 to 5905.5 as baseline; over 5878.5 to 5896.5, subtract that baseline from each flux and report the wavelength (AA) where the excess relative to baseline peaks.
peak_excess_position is 5895 AA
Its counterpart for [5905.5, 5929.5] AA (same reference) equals 5928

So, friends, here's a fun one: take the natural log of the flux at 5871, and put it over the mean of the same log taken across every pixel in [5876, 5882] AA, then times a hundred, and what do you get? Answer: 98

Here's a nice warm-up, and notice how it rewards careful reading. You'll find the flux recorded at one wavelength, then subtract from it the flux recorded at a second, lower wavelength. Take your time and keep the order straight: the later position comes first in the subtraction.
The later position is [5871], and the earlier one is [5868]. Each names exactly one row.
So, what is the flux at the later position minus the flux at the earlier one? 0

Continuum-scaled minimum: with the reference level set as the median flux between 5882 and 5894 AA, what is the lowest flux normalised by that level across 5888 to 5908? 0.86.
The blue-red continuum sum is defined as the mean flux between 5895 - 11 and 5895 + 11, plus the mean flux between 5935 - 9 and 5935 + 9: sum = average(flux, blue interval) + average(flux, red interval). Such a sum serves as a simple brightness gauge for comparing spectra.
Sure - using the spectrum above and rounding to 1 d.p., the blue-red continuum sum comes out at 28.2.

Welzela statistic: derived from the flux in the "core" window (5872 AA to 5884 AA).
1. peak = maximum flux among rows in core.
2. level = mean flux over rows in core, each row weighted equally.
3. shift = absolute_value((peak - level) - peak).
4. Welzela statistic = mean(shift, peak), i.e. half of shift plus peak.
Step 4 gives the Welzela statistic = 13.3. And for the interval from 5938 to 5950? 14.5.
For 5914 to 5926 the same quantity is 14.6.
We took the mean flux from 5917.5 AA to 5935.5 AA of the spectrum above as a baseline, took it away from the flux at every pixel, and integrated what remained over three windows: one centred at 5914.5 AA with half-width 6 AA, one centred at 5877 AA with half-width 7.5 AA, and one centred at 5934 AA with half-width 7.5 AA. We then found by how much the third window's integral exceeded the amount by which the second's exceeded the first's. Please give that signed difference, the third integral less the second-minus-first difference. 28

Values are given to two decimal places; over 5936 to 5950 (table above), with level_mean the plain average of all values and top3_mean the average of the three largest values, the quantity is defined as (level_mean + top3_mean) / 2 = 14.32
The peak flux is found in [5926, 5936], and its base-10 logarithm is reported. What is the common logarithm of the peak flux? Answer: 1.22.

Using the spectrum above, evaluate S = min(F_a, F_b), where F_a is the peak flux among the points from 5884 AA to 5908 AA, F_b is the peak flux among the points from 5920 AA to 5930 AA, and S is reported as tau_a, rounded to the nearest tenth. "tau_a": 15.1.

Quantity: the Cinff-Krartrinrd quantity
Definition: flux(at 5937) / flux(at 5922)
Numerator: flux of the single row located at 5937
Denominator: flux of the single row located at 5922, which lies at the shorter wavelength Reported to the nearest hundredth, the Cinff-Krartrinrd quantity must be 1.02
